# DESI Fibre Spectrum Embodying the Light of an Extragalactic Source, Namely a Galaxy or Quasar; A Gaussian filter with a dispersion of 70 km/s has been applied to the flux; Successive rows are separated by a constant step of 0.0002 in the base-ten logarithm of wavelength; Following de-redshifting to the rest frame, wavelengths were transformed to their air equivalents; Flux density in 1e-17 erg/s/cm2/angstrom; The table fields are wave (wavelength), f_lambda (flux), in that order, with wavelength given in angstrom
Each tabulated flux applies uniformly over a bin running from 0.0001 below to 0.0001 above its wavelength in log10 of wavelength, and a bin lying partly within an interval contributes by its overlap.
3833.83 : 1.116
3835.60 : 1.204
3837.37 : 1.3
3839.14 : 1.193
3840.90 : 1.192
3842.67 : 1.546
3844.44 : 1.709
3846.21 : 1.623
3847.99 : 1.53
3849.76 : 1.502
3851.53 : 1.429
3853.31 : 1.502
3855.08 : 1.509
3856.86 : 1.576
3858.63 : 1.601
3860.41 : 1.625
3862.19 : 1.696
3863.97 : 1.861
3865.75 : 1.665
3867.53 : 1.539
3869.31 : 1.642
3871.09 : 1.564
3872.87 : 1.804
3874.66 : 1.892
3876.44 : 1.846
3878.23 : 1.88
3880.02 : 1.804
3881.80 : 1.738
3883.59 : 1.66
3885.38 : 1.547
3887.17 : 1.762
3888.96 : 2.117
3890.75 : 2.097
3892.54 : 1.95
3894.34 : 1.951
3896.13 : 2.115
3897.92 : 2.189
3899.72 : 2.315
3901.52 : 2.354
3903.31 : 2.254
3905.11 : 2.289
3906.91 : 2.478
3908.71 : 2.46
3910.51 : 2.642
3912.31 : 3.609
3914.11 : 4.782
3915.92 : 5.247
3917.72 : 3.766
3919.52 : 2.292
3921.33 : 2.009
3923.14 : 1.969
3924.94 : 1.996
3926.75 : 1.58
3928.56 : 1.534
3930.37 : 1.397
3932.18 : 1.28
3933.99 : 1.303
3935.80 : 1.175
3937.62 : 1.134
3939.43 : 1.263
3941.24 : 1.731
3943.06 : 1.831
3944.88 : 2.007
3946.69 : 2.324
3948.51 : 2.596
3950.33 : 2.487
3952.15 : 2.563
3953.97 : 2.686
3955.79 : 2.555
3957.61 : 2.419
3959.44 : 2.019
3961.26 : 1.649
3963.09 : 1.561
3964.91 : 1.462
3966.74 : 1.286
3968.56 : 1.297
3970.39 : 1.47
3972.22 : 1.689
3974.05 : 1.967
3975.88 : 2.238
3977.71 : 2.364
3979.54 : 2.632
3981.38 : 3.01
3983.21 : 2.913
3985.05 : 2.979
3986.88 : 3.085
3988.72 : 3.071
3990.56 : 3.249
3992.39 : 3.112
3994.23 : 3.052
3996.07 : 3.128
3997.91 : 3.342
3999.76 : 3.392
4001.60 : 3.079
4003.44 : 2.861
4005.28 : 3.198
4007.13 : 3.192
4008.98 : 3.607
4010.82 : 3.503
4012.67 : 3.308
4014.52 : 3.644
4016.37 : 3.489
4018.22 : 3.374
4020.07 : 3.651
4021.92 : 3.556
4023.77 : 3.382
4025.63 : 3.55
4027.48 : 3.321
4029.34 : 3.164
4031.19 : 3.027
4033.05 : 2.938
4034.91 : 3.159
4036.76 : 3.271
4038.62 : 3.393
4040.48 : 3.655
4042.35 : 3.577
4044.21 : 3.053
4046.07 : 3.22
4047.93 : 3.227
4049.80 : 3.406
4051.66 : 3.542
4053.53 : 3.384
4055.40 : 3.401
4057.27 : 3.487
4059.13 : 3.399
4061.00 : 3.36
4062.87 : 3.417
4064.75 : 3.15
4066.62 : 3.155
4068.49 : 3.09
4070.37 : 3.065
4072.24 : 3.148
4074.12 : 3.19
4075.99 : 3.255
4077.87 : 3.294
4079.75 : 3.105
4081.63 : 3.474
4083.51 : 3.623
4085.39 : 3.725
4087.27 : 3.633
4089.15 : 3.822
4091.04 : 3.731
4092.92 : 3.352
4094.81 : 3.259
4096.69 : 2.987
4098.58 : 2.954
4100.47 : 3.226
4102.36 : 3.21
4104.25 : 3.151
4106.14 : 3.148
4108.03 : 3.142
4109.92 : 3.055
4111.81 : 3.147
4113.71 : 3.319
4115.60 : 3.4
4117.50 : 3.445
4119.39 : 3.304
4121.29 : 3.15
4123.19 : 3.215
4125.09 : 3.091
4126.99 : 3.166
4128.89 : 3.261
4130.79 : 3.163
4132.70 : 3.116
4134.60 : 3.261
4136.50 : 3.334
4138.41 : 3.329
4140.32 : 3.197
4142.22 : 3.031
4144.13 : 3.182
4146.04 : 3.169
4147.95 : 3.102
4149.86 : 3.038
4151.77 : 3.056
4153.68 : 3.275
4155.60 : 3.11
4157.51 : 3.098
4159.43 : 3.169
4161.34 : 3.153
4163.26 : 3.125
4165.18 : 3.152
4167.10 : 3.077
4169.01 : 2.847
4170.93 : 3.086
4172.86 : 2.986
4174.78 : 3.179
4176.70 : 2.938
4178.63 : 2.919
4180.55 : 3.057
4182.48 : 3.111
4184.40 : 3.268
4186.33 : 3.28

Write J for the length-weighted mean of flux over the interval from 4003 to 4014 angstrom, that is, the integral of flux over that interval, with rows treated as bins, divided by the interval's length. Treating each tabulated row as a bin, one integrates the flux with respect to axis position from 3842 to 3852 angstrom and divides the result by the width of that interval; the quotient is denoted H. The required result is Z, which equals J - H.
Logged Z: 1.7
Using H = 1.56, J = 3.3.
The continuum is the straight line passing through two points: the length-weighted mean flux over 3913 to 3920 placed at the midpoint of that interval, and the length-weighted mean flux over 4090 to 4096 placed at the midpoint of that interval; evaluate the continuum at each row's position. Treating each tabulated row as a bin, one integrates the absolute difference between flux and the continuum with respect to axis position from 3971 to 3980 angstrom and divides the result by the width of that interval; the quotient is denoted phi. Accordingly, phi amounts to 1.76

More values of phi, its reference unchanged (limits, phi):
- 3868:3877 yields 2.55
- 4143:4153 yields 0.11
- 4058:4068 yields 0.26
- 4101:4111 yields 0.24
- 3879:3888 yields 2.54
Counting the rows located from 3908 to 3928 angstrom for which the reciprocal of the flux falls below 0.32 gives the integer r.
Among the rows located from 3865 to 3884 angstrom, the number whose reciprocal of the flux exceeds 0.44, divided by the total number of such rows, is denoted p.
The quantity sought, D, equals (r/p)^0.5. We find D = 2.0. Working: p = 1.00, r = 4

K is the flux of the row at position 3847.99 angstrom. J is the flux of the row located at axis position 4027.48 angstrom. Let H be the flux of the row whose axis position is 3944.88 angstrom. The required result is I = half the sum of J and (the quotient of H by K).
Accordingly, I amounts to 2.32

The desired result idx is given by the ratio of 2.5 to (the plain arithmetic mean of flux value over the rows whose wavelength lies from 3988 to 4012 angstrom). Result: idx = 0.78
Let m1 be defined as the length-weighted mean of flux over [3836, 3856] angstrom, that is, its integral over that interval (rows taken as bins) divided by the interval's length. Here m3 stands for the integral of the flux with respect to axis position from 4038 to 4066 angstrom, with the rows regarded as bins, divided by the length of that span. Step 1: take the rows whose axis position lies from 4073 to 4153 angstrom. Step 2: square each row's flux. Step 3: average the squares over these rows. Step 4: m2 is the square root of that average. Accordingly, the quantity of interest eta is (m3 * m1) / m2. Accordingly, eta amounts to 1.5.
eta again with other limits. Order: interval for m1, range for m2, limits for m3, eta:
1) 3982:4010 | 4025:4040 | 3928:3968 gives 1.8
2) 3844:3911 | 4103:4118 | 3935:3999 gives 1.3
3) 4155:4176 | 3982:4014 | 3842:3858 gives 1.5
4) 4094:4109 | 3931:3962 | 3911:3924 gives 5.2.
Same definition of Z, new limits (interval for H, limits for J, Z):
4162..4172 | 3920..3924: -1.0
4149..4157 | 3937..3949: -1.3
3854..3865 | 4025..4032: 1.6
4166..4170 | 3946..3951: -0.5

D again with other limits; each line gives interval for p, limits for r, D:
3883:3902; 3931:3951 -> 0.0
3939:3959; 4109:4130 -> 5.0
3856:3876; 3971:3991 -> 1.0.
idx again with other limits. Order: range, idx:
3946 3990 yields 1.10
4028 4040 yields 0.79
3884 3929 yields 1.02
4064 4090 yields 0.75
